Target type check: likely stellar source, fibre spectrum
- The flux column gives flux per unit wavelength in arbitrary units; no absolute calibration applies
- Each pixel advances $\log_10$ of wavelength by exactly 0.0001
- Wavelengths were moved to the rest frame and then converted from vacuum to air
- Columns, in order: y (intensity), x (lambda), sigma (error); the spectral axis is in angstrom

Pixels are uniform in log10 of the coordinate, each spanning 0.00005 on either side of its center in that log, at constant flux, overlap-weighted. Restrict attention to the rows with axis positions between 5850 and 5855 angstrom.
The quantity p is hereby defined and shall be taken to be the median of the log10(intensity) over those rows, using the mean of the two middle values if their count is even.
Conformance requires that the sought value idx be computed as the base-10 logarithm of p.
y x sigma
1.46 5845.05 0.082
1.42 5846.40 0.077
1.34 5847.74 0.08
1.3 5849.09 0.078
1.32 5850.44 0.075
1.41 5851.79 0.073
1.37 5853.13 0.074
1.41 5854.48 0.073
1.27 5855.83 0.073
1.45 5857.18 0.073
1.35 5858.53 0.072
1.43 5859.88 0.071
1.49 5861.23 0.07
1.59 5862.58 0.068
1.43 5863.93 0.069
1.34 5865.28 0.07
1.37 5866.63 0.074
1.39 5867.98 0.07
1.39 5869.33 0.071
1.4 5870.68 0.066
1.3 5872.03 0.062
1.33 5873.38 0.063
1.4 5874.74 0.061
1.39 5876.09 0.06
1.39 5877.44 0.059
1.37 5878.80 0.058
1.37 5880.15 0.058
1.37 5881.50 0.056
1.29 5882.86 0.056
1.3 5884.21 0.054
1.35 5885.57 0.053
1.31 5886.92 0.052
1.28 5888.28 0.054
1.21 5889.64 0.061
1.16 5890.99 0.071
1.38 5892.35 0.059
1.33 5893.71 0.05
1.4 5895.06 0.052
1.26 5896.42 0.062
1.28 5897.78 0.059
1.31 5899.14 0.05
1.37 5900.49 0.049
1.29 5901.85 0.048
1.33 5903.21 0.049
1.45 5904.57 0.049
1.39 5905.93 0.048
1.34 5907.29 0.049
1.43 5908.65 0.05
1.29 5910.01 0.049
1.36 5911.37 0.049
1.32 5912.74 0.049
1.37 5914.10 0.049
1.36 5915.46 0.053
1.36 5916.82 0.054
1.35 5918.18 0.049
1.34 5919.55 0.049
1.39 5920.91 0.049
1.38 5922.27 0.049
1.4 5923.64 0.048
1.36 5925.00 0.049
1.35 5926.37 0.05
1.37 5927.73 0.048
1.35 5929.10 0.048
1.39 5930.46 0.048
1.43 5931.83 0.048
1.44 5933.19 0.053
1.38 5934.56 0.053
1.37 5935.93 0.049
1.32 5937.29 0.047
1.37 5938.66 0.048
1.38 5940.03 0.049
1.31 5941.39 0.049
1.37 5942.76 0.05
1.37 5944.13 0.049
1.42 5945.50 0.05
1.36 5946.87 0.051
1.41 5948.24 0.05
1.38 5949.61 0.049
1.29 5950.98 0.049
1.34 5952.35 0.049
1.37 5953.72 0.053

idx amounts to -0.845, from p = 0.143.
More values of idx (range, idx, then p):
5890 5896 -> -0.880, 0.132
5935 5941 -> -0.864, 0.137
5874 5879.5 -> -0.845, 0.143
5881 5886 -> -0.913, 0.122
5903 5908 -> -0.869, 0.135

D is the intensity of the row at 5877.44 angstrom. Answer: 1.39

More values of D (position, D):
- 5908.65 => 1.43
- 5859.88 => 1.43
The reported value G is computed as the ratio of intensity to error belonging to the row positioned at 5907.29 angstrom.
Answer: 27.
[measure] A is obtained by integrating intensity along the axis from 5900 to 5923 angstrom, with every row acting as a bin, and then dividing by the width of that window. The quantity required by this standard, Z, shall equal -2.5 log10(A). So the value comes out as -0.333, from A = 1.360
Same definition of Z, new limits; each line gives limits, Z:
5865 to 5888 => -0.330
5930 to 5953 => -0.344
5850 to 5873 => -0.361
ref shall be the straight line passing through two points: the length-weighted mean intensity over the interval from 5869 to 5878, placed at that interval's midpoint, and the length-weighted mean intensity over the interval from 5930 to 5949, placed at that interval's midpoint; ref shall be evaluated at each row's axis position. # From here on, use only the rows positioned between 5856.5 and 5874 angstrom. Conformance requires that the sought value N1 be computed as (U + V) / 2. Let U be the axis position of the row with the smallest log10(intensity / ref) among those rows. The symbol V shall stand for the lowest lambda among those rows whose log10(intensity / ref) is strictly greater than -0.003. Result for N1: 5864.6 angstrom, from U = 5872.03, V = 5857.18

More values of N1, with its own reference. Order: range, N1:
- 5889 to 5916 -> 5891.7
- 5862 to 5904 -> 5876.8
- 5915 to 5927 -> 5920.2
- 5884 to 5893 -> 5891.7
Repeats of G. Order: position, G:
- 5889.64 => 20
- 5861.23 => 21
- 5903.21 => 27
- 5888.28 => 24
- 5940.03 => 28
